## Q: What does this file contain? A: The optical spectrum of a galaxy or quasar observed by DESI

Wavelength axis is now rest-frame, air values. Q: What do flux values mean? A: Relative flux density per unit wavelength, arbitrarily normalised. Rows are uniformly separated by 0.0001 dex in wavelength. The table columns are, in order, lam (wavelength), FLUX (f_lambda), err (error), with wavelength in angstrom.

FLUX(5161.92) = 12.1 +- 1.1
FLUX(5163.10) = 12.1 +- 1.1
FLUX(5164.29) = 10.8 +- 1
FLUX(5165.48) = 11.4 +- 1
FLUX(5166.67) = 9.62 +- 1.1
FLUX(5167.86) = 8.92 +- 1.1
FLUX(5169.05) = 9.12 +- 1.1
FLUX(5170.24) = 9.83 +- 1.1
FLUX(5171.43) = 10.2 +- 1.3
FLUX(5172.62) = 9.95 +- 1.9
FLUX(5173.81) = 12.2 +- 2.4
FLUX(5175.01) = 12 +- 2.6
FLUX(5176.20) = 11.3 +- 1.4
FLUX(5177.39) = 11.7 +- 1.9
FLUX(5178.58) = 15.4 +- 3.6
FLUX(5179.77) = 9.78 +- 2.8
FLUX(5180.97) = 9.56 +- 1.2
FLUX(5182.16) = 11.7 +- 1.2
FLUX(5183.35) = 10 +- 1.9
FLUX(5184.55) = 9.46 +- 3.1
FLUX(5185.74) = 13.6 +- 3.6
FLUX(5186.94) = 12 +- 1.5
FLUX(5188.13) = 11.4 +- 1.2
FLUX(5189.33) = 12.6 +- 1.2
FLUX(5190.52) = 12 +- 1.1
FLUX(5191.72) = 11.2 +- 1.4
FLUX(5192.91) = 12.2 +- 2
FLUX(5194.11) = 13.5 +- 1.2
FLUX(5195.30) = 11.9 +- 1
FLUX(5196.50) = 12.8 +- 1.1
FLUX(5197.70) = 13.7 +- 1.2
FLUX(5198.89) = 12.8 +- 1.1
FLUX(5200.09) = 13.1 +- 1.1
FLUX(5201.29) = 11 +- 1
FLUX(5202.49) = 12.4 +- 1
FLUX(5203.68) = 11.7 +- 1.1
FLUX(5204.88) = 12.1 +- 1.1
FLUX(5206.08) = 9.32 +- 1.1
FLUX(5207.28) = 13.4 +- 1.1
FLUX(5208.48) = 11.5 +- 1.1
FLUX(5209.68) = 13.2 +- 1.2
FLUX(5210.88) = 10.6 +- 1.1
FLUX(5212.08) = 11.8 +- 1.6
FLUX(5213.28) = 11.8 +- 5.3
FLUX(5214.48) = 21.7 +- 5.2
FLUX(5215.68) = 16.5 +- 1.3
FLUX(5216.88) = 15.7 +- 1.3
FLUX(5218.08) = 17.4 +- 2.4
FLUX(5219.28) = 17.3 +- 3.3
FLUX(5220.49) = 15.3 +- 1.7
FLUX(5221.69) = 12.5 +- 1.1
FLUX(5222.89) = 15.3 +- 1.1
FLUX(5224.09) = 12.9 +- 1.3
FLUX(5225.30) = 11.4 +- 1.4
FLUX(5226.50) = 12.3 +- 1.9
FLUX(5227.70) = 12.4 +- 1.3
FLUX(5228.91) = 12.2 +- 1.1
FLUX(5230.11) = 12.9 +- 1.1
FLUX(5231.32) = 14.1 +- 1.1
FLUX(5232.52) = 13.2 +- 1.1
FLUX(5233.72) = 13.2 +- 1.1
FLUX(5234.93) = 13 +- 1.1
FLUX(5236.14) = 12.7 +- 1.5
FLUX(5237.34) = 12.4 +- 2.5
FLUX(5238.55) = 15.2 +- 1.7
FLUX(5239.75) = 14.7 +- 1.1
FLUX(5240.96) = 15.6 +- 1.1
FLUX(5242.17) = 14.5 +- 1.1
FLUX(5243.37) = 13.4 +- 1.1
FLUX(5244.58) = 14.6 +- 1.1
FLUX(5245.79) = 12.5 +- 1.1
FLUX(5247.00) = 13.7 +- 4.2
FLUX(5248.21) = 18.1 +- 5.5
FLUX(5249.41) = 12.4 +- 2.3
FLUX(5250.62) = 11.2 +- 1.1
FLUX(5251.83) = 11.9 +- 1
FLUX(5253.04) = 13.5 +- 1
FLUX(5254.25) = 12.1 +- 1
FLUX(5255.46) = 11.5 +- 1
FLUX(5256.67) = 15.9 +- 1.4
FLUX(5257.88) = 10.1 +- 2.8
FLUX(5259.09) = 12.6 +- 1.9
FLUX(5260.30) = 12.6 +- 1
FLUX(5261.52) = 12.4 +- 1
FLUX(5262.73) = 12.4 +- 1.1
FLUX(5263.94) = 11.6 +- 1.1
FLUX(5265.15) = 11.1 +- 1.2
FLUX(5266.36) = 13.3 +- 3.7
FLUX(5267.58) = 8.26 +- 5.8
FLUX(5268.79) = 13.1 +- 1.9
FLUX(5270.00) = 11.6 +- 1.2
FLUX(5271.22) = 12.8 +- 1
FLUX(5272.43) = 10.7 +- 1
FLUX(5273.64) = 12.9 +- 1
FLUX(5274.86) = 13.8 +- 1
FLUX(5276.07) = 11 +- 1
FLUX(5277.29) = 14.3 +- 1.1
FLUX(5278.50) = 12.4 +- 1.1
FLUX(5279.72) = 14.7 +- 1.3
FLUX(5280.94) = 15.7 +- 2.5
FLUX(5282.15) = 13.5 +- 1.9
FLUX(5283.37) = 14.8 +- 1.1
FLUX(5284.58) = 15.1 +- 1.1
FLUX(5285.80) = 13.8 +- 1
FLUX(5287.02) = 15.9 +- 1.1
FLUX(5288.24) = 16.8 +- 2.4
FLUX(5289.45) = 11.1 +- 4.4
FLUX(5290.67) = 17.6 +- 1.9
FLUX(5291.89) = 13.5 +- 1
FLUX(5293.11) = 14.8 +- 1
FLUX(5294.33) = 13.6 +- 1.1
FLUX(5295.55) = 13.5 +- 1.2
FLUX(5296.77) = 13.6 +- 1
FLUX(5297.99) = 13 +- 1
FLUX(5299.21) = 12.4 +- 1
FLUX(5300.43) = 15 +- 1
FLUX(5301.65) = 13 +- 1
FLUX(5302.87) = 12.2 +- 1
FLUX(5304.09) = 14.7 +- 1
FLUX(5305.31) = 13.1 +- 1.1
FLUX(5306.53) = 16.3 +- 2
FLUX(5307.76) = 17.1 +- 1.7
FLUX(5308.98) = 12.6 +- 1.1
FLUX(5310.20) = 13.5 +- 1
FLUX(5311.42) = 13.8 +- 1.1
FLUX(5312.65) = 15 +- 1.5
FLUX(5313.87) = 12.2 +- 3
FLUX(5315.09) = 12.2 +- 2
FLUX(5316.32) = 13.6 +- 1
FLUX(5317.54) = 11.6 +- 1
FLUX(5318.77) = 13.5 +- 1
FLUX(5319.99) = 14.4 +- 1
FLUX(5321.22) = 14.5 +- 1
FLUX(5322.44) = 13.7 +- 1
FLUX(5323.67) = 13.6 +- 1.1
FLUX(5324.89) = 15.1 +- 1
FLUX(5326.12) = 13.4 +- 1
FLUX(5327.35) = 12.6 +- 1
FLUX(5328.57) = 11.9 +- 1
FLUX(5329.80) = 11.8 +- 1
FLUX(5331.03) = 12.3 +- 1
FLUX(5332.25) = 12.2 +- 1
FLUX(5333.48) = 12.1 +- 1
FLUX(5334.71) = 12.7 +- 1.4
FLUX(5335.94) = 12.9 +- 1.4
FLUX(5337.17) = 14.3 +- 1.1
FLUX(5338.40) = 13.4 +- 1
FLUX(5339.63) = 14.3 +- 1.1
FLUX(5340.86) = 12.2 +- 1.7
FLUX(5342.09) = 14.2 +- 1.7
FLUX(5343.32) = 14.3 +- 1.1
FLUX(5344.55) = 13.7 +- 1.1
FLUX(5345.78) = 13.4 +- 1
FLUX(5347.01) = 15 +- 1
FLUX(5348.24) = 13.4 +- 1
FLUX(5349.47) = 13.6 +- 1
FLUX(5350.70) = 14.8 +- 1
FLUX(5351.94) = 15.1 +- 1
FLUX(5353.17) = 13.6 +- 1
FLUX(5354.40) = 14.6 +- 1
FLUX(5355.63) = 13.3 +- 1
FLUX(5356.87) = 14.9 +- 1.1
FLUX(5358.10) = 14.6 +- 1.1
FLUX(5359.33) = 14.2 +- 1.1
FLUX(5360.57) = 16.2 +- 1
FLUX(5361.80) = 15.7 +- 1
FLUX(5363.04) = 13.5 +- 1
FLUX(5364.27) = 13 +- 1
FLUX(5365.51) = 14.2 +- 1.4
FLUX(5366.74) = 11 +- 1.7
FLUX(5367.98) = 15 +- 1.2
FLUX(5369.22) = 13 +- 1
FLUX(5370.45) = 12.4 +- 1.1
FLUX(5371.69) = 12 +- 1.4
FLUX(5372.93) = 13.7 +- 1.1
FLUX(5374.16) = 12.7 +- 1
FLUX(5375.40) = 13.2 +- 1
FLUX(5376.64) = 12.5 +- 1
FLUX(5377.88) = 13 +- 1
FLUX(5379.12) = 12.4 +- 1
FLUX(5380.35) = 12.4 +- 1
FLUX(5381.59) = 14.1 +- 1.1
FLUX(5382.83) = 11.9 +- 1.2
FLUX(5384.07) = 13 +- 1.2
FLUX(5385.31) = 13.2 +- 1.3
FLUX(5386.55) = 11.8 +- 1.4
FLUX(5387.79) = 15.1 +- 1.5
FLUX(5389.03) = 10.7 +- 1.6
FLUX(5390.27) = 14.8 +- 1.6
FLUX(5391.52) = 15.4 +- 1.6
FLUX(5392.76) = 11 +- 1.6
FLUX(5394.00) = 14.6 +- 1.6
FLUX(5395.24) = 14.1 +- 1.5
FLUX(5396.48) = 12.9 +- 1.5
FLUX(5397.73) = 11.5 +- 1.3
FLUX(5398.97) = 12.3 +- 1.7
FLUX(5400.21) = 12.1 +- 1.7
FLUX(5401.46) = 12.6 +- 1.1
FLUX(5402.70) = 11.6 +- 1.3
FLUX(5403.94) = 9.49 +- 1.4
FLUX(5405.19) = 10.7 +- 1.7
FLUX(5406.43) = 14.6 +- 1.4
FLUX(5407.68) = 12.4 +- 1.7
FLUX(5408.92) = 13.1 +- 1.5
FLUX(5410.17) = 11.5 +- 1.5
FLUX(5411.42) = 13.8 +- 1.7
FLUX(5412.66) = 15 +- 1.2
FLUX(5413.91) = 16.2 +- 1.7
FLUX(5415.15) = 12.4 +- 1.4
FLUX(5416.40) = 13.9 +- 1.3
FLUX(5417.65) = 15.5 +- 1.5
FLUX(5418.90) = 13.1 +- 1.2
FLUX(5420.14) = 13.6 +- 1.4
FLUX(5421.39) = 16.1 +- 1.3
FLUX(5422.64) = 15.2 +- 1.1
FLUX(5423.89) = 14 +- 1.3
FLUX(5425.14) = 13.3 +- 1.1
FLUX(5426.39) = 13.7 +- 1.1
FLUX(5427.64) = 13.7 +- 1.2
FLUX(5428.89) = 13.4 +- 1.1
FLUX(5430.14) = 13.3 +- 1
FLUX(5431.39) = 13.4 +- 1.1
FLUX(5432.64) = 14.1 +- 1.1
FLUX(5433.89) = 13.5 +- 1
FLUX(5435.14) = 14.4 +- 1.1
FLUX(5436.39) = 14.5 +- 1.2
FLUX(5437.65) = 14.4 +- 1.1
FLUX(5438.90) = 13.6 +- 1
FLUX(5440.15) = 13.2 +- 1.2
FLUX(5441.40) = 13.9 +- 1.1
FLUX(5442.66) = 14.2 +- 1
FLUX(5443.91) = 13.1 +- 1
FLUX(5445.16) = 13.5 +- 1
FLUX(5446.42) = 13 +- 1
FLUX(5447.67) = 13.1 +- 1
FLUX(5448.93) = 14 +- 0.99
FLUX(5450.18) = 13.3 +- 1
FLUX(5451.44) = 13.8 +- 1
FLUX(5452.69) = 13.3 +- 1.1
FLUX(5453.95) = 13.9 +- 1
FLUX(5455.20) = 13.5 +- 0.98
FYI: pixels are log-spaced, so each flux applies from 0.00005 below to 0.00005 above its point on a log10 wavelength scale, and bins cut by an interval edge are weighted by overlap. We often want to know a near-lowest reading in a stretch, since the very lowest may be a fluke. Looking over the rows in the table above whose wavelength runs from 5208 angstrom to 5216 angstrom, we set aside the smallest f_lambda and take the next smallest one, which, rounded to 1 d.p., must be 11.5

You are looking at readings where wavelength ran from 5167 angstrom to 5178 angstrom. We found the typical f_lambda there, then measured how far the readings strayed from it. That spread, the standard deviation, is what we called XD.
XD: 1.2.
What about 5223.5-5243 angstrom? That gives 1.2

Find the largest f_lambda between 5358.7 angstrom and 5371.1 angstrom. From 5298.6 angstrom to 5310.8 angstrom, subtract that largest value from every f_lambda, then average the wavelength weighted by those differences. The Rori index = 5304.0 angstrom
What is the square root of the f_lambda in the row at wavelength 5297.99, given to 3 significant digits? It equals 3.61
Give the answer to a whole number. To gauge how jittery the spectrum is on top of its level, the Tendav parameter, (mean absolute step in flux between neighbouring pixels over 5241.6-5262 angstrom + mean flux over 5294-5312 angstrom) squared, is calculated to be 255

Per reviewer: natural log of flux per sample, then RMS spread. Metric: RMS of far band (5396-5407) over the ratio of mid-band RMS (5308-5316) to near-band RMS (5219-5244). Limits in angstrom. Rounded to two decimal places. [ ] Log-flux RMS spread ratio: 2.51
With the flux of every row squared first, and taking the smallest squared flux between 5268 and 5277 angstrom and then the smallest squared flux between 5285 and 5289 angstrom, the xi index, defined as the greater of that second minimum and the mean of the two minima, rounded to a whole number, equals 190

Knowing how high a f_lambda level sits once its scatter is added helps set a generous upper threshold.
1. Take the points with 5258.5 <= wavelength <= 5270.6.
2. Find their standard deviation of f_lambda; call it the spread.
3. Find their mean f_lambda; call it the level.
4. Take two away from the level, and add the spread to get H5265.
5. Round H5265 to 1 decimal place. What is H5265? 11.3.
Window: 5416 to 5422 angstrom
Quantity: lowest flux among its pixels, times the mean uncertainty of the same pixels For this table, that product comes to 18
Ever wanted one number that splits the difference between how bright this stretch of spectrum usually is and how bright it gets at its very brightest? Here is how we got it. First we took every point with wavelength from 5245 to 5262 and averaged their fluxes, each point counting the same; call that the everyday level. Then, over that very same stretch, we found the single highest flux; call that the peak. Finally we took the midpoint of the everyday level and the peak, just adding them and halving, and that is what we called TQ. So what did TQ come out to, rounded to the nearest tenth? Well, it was 15.5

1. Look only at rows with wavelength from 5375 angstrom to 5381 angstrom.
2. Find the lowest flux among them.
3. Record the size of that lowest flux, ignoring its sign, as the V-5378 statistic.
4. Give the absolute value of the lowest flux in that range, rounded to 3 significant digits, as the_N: 12.4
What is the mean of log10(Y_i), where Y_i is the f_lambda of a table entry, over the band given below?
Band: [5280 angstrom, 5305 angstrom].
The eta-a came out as 1.15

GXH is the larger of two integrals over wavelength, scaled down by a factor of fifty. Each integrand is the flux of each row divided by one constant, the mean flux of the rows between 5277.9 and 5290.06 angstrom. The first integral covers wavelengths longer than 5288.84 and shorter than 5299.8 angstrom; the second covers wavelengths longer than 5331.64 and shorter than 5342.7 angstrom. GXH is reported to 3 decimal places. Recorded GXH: 0.209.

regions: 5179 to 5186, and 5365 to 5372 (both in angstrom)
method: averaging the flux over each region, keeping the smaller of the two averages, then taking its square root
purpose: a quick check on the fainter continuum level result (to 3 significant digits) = 3.27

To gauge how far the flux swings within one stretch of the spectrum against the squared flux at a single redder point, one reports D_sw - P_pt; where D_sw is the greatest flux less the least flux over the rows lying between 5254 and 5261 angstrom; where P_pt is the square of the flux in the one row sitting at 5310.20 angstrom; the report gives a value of -176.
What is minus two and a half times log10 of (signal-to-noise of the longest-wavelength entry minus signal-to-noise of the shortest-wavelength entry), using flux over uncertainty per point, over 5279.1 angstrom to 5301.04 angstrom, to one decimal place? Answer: -1.4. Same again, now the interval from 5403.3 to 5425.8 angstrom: -1.8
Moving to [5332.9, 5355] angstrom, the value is -1.0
